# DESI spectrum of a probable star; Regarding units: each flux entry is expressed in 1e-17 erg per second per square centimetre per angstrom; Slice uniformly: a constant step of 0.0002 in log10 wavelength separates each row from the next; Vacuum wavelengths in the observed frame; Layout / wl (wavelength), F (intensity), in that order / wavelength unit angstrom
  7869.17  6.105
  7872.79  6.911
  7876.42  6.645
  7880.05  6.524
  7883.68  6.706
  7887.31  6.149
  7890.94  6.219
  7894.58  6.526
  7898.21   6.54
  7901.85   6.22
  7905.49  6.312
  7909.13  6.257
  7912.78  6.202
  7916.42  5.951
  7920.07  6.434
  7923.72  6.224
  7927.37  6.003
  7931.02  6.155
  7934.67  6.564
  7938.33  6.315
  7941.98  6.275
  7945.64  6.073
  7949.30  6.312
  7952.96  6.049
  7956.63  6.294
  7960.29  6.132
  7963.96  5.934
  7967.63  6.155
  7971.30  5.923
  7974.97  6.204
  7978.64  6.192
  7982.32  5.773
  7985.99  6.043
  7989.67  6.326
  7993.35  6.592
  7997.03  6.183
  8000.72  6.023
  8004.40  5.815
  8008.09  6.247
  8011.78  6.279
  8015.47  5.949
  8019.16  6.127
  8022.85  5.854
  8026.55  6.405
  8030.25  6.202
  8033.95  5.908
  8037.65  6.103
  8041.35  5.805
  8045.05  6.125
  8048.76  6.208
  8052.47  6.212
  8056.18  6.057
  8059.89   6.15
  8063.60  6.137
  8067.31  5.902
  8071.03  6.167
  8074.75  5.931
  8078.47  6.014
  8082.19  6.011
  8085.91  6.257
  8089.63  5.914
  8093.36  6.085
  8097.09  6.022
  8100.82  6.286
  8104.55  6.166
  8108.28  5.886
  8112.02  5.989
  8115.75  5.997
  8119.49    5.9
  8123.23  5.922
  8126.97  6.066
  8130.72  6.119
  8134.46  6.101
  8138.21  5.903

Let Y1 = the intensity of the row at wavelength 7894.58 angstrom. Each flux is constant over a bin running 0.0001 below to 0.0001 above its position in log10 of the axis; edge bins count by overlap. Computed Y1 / 6.526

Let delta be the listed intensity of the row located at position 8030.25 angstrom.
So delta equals 6.202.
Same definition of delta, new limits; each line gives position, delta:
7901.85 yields 6.22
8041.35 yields 5.805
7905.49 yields 6.312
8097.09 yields 6.022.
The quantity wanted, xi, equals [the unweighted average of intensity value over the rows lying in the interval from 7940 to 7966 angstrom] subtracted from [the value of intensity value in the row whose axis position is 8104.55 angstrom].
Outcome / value 0.0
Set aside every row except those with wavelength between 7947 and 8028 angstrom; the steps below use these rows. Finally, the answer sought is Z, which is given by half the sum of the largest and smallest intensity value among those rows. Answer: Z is 6.18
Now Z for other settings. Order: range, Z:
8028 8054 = 6.01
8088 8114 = 6.09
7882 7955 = 6.33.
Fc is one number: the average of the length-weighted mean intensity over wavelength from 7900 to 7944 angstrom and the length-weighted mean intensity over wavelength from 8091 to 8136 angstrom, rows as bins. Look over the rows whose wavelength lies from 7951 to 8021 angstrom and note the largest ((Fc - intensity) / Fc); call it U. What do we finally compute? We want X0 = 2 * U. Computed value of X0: 0.120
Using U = 0.060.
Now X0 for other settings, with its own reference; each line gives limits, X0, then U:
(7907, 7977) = 0.071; 0.036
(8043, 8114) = 0.083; 0.042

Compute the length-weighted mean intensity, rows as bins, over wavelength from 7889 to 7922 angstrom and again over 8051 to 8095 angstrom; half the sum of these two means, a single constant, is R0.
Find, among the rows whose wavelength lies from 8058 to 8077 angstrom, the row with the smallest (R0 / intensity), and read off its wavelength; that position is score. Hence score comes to 8071.03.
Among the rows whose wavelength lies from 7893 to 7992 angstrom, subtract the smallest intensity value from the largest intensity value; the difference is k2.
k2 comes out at 0.79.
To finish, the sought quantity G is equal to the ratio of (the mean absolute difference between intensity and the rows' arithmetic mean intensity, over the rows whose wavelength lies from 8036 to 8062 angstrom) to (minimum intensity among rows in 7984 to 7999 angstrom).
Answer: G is 0.015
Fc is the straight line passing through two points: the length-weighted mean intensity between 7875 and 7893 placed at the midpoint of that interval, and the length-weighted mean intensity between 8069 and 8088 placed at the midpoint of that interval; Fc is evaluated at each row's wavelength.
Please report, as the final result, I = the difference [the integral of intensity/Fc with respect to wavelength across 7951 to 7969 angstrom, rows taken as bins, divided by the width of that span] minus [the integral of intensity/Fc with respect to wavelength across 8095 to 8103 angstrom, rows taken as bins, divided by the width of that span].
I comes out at -0.049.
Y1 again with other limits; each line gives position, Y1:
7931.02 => 6.155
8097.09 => 6.022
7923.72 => 6.224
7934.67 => 6.564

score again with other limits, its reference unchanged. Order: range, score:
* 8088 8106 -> 8100.82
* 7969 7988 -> 7974.97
